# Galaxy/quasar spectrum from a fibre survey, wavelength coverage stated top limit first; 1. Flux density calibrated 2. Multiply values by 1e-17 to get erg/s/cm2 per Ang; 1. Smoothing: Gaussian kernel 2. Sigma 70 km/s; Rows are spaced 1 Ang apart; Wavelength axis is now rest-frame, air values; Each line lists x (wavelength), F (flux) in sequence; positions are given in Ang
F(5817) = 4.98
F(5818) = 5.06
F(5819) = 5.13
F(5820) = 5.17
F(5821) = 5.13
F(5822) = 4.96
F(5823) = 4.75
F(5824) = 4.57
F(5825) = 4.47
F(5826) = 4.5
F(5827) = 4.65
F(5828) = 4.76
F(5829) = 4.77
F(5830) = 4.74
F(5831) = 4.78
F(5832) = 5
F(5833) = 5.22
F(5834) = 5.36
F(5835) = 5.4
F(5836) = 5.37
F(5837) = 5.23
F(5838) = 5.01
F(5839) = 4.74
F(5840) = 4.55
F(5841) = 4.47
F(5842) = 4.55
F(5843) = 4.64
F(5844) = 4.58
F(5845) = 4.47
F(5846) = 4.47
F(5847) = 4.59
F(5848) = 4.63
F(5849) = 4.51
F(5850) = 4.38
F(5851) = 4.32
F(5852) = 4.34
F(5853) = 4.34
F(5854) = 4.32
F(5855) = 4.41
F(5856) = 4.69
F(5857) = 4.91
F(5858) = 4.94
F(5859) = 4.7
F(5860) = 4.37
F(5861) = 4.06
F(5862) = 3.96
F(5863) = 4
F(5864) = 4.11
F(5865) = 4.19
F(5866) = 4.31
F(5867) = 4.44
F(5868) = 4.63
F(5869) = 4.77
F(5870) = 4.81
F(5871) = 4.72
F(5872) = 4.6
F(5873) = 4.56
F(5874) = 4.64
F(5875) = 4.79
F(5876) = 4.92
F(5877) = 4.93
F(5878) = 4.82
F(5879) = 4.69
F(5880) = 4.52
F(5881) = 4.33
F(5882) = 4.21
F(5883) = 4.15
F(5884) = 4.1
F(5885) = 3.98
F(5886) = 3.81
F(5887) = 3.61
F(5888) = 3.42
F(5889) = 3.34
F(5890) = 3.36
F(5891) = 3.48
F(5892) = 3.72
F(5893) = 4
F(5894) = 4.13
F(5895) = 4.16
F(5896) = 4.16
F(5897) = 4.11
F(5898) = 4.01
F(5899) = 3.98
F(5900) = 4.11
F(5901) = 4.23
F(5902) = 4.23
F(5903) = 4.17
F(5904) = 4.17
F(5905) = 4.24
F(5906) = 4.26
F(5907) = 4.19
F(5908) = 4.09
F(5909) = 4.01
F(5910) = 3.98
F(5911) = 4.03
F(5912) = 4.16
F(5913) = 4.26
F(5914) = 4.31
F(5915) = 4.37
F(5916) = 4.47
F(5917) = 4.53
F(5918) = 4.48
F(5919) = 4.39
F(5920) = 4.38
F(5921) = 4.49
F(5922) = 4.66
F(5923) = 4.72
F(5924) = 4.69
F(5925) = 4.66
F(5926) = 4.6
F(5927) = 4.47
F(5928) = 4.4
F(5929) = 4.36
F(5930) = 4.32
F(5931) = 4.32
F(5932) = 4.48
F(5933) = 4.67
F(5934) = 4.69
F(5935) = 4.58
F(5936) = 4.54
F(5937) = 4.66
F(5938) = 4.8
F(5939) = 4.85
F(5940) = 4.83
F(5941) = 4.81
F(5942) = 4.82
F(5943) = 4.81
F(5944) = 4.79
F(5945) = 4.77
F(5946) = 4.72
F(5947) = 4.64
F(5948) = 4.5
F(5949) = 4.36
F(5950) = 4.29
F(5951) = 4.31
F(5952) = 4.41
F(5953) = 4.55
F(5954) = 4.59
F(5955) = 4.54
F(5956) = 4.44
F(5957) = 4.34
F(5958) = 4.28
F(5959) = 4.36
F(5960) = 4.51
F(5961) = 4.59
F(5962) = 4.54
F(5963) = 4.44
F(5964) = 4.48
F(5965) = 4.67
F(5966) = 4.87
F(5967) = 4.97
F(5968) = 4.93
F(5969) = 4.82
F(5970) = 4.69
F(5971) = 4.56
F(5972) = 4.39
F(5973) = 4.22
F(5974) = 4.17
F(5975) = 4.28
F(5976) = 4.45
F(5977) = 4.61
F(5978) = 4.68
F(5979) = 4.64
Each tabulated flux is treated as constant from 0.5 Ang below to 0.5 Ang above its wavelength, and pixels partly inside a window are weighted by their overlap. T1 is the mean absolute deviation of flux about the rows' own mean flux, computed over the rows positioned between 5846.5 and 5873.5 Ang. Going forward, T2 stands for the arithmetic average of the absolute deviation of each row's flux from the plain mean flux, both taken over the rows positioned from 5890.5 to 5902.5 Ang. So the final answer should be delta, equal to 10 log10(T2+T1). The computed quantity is -4.22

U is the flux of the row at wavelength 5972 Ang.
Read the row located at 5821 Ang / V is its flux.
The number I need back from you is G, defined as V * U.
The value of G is 22.5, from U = 4.39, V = 5.13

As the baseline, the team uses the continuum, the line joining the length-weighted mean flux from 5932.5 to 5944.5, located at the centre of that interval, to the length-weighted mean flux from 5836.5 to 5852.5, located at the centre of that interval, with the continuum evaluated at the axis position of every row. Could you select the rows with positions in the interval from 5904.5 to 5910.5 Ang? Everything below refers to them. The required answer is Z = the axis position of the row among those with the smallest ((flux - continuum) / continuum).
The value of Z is 5910 Ang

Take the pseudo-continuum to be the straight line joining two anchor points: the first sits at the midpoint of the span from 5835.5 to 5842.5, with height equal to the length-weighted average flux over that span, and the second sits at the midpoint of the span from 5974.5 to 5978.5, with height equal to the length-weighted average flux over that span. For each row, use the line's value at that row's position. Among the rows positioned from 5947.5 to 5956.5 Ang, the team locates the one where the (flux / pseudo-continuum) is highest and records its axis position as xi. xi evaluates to 5954 Ang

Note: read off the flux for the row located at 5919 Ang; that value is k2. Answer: 4.39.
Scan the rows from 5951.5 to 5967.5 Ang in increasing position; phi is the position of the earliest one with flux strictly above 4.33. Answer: 5952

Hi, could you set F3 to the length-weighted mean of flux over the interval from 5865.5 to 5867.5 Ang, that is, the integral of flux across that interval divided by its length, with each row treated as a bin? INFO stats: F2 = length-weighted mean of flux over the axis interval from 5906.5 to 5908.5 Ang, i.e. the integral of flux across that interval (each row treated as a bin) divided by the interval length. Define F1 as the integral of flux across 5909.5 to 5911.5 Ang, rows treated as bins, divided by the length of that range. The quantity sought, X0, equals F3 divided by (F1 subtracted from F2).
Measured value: 32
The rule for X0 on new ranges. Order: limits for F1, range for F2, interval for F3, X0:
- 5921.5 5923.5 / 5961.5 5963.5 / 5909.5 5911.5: -20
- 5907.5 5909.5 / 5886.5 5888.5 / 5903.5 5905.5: -8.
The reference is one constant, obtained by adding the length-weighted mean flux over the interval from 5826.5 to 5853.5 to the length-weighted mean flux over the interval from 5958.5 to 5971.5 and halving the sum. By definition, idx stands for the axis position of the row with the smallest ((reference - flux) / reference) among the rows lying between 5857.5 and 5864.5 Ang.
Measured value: 5858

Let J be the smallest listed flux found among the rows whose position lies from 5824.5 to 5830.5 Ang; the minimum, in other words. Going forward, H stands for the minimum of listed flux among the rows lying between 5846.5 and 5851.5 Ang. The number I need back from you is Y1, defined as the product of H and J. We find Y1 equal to 19.3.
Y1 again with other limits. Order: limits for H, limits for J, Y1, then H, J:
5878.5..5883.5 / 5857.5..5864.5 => 16.4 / 4.15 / 3.96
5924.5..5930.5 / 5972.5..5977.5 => 18.0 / 4.32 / 4.17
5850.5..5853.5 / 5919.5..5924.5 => 18.9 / 4.32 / 4.38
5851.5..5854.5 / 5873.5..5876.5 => 20.0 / 4.32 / 4.64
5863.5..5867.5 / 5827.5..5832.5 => 19.5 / 4.11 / 4.74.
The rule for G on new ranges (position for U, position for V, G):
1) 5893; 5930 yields 17.3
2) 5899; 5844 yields 18.2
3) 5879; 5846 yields 21.0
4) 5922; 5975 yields 19.9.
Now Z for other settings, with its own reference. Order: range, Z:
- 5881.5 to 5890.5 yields 5889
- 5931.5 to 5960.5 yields 5958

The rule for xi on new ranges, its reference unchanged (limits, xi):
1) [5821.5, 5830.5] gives 5822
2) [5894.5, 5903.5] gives 5902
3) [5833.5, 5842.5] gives 5835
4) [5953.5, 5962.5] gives 5961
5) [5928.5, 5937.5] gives 5934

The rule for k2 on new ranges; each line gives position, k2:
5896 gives 4.16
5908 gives 4.09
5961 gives 4.59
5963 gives 4.44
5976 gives 4.45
